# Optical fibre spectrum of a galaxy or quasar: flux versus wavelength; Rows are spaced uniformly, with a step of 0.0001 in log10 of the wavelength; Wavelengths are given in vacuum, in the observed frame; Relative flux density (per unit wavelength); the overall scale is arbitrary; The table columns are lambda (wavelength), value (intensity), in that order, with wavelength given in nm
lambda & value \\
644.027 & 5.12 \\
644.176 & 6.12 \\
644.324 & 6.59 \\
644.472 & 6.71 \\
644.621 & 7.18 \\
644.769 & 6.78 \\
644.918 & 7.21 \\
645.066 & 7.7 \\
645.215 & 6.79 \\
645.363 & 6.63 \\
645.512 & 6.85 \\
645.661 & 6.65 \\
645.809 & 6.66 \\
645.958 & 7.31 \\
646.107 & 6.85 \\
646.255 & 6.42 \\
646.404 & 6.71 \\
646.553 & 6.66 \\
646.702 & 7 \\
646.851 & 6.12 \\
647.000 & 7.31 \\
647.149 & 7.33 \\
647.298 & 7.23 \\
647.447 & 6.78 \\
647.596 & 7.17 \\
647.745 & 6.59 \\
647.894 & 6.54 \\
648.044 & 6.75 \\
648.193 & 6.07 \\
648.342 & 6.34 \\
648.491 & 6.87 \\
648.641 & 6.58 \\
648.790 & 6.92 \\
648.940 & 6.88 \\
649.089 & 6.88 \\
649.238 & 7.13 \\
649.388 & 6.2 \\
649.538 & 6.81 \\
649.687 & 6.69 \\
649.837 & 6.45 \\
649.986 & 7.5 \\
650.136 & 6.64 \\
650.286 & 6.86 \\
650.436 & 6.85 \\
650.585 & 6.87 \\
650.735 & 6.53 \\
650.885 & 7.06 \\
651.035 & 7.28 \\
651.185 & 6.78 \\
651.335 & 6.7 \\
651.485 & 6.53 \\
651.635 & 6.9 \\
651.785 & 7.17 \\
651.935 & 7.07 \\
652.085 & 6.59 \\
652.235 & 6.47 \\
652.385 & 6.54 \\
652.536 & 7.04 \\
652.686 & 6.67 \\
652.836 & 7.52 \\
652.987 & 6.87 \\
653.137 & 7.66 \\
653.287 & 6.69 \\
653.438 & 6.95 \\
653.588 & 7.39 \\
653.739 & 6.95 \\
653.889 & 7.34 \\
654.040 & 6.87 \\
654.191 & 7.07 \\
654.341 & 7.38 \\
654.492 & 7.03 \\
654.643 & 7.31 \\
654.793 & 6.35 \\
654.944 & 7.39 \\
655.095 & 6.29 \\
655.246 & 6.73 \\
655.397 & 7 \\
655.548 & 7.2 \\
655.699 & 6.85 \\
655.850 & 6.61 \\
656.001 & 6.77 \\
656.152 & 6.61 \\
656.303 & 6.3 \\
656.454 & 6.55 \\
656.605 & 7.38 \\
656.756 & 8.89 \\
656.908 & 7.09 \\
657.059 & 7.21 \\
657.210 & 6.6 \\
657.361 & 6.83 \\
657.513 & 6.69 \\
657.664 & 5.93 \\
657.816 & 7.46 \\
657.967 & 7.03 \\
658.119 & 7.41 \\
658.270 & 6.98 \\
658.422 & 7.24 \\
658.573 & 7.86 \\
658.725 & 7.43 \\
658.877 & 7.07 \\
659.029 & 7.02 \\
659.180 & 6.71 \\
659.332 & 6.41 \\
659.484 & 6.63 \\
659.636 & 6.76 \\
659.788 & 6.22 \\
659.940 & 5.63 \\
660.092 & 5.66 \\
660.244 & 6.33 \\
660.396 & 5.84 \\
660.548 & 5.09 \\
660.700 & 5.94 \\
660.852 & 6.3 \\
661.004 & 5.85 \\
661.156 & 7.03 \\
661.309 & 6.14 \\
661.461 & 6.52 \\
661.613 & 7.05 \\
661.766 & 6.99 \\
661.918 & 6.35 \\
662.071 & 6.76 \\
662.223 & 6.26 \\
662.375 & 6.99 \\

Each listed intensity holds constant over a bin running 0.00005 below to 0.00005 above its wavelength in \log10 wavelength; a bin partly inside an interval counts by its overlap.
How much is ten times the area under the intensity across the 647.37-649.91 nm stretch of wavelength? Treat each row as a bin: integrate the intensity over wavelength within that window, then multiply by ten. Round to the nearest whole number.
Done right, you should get 170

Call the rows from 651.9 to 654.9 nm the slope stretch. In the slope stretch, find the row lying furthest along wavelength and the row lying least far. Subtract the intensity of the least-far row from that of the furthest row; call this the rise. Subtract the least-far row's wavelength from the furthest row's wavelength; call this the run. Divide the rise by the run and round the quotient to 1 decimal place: -0.3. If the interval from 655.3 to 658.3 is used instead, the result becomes 0.0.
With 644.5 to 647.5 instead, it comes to -0.1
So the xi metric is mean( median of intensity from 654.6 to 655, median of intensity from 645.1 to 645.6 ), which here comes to 7.05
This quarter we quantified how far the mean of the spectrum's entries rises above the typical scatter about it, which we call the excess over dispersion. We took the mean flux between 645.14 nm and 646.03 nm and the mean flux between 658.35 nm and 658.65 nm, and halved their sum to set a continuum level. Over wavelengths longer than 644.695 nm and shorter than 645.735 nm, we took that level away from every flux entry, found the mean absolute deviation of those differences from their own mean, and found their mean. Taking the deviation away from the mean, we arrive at -0.53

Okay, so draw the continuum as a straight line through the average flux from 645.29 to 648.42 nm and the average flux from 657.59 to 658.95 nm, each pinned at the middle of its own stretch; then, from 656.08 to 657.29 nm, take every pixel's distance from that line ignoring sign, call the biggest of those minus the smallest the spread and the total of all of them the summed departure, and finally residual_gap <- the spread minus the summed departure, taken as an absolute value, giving 2.7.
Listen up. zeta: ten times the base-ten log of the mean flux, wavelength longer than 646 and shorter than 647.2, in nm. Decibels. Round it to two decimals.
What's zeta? 8.33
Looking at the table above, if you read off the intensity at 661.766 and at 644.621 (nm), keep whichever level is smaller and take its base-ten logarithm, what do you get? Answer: 0.844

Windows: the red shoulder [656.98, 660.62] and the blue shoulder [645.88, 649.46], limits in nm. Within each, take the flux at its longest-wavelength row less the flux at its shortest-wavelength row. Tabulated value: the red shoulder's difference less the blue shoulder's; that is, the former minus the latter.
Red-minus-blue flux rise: -1.0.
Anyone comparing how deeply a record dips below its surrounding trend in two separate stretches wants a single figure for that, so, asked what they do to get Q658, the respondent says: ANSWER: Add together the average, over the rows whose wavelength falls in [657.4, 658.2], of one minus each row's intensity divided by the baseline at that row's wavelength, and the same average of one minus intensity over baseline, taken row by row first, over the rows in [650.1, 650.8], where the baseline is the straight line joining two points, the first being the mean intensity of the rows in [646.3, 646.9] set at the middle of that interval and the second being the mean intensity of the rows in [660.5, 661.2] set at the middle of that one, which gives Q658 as -0.164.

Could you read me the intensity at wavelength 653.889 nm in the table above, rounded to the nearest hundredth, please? 7.34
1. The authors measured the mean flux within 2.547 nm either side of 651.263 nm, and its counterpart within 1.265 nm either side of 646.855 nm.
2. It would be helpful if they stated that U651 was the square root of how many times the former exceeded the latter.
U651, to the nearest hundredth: 1.00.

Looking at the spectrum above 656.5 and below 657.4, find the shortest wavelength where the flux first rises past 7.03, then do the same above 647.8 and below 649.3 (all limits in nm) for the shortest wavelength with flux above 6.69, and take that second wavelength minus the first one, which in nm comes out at -8.56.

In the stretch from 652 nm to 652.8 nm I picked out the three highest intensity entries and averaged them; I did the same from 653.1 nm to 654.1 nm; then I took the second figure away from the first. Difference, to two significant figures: -0.70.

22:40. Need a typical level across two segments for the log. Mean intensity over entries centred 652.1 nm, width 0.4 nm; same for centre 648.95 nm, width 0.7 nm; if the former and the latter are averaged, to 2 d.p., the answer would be 6.79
